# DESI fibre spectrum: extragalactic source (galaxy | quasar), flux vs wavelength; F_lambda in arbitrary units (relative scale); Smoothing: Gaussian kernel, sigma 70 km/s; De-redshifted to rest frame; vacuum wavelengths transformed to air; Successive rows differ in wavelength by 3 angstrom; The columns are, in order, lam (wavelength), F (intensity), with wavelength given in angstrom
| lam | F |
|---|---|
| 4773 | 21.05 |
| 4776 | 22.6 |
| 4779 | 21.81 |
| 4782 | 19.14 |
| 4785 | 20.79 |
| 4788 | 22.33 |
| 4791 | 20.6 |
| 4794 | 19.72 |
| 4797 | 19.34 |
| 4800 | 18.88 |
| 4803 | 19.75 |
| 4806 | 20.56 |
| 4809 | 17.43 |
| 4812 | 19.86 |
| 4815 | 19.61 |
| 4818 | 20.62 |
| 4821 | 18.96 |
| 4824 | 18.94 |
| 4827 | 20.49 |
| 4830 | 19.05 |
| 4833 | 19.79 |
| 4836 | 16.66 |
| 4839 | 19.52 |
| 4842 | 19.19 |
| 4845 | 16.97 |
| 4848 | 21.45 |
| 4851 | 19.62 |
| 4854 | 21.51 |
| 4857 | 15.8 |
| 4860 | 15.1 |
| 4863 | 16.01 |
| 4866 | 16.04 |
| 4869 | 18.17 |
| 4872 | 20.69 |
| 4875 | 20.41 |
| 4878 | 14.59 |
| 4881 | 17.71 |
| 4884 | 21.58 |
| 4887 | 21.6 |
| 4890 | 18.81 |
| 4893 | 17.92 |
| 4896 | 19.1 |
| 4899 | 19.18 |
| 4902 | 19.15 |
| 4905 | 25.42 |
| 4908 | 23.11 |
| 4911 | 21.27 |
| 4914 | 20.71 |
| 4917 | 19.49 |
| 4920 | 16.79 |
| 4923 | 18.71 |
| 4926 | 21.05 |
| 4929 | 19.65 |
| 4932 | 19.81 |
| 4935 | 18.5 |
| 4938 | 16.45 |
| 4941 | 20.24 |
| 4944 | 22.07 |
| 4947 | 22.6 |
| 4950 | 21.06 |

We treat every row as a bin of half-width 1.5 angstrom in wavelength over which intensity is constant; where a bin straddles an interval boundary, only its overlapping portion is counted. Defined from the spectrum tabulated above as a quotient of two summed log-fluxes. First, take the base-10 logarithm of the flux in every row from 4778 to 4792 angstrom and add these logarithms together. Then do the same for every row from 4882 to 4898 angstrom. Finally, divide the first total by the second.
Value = 1.02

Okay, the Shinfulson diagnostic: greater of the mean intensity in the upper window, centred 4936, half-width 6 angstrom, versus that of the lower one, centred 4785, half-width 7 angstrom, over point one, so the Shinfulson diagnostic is 209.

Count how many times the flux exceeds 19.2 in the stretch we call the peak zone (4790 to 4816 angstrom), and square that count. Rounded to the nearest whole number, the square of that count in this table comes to 49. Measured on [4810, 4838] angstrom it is 25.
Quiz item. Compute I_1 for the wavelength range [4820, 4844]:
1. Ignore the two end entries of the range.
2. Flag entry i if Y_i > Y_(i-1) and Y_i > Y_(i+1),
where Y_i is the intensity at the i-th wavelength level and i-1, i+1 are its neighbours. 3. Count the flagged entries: 3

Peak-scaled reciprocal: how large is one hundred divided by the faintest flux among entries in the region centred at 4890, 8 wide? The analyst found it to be 5.58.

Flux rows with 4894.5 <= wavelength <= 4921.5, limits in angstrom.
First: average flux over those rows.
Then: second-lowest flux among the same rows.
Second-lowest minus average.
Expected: -1.37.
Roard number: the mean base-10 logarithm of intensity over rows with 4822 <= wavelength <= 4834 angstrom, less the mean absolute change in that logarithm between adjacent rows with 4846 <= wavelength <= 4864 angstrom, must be 1.24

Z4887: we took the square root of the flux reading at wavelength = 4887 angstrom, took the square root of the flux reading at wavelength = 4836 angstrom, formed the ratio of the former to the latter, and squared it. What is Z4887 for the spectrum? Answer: 1.30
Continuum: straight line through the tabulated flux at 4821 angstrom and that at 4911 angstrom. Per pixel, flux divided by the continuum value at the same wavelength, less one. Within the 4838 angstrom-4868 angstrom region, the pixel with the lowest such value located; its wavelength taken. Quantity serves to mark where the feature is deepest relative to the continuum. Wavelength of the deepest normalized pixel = 4860 angstrom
